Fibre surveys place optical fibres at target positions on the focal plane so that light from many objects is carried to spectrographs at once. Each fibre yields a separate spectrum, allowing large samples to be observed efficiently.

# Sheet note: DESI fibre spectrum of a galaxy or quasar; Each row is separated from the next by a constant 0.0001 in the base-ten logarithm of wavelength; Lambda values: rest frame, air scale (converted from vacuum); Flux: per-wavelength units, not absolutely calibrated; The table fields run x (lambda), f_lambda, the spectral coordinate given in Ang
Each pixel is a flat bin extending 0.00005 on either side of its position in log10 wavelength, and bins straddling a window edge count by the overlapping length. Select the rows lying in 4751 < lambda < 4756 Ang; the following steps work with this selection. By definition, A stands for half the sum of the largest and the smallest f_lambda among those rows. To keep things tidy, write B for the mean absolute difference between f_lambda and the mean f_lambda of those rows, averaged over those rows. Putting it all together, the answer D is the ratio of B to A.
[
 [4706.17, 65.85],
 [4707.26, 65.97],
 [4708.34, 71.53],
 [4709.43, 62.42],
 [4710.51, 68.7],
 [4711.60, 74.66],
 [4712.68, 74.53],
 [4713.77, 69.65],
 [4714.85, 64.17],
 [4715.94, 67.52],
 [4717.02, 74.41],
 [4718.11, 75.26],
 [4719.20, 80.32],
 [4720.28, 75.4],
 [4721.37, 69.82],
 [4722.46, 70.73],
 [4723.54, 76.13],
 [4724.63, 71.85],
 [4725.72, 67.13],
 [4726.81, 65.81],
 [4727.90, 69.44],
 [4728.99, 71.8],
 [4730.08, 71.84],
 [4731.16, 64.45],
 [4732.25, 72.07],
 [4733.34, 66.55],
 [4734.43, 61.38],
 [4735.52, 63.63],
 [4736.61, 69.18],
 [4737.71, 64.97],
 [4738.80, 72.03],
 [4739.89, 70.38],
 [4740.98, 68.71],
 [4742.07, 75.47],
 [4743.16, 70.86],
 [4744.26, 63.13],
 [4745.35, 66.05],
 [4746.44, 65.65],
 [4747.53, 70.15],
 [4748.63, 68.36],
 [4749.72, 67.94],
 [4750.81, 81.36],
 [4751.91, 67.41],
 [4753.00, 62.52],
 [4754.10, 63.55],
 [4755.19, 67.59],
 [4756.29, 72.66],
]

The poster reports 0.034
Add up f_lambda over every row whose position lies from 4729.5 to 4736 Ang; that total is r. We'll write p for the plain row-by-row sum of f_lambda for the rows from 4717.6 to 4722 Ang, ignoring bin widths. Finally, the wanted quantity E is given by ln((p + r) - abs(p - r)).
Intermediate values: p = 301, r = 400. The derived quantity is 6.4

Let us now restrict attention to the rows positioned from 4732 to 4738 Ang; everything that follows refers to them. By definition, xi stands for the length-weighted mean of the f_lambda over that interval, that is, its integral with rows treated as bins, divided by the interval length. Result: 66.0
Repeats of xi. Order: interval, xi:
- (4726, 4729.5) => 68.8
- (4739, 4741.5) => 70.0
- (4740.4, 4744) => 70.9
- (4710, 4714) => 72.0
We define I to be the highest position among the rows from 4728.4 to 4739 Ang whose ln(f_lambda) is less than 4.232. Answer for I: 4737.71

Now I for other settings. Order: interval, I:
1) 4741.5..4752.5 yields 4751.91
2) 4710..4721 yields 4715.94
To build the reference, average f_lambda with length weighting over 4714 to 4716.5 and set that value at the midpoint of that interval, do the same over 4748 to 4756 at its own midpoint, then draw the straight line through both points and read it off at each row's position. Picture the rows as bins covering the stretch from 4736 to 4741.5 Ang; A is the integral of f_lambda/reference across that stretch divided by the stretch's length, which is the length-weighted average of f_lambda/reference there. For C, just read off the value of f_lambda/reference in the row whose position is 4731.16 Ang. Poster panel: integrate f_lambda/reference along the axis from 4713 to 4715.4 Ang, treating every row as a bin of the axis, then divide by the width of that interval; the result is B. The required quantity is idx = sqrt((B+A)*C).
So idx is 1.39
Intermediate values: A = 1.02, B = 1.01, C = 0.96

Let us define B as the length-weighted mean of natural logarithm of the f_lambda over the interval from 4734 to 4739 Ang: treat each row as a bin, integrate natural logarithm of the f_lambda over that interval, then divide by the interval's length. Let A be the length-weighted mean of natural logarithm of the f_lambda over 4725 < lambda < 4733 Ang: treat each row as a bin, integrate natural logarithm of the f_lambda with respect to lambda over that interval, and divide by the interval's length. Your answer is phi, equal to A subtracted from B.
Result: -0.05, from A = 4.23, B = 4.18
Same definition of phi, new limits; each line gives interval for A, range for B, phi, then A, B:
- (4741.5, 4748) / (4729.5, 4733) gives 0.02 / 4.23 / 4.25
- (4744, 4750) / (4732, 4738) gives -0.02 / 4.21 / 4.18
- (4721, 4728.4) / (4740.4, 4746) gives -0.02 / 4.25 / 4.23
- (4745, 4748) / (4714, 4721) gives 0.07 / 4.22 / 4.29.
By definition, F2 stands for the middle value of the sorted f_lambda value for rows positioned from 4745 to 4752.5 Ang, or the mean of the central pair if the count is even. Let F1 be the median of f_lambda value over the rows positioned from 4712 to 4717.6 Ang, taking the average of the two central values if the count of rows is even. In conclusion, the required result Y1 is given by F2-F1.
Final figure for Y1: -1.7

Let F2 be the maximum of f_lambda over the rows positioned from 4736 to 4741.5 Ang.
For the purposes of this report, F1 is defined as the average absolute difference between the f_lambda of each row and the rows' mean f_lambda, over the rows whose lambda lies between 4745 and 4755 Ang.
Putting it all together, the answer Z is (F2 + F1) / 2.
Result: 37.7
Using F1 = 3.5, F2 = 72.03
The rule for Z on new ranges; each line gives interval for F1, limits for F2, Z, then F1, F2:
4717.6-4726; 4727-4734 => 37.8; 3.4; 72.07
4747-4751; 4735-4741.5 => 38.4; 4.7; 72.03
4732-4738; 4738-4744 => 39.2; 3.0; 75.47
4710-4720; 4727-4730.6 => 38.0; 4.1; 71.84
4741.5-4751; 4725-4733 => 38.1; 4.1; 72.07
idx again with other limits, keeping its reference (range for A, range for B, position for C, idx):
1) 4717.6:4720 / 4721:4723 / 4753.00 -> 1.42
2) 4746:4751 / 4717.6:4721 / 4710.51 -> 1.50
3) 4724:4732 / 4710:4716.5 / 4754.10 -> 1.39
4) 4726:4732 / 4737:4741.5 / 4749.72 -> 1.42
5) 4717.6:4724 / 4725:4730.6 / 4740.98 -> 1.47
